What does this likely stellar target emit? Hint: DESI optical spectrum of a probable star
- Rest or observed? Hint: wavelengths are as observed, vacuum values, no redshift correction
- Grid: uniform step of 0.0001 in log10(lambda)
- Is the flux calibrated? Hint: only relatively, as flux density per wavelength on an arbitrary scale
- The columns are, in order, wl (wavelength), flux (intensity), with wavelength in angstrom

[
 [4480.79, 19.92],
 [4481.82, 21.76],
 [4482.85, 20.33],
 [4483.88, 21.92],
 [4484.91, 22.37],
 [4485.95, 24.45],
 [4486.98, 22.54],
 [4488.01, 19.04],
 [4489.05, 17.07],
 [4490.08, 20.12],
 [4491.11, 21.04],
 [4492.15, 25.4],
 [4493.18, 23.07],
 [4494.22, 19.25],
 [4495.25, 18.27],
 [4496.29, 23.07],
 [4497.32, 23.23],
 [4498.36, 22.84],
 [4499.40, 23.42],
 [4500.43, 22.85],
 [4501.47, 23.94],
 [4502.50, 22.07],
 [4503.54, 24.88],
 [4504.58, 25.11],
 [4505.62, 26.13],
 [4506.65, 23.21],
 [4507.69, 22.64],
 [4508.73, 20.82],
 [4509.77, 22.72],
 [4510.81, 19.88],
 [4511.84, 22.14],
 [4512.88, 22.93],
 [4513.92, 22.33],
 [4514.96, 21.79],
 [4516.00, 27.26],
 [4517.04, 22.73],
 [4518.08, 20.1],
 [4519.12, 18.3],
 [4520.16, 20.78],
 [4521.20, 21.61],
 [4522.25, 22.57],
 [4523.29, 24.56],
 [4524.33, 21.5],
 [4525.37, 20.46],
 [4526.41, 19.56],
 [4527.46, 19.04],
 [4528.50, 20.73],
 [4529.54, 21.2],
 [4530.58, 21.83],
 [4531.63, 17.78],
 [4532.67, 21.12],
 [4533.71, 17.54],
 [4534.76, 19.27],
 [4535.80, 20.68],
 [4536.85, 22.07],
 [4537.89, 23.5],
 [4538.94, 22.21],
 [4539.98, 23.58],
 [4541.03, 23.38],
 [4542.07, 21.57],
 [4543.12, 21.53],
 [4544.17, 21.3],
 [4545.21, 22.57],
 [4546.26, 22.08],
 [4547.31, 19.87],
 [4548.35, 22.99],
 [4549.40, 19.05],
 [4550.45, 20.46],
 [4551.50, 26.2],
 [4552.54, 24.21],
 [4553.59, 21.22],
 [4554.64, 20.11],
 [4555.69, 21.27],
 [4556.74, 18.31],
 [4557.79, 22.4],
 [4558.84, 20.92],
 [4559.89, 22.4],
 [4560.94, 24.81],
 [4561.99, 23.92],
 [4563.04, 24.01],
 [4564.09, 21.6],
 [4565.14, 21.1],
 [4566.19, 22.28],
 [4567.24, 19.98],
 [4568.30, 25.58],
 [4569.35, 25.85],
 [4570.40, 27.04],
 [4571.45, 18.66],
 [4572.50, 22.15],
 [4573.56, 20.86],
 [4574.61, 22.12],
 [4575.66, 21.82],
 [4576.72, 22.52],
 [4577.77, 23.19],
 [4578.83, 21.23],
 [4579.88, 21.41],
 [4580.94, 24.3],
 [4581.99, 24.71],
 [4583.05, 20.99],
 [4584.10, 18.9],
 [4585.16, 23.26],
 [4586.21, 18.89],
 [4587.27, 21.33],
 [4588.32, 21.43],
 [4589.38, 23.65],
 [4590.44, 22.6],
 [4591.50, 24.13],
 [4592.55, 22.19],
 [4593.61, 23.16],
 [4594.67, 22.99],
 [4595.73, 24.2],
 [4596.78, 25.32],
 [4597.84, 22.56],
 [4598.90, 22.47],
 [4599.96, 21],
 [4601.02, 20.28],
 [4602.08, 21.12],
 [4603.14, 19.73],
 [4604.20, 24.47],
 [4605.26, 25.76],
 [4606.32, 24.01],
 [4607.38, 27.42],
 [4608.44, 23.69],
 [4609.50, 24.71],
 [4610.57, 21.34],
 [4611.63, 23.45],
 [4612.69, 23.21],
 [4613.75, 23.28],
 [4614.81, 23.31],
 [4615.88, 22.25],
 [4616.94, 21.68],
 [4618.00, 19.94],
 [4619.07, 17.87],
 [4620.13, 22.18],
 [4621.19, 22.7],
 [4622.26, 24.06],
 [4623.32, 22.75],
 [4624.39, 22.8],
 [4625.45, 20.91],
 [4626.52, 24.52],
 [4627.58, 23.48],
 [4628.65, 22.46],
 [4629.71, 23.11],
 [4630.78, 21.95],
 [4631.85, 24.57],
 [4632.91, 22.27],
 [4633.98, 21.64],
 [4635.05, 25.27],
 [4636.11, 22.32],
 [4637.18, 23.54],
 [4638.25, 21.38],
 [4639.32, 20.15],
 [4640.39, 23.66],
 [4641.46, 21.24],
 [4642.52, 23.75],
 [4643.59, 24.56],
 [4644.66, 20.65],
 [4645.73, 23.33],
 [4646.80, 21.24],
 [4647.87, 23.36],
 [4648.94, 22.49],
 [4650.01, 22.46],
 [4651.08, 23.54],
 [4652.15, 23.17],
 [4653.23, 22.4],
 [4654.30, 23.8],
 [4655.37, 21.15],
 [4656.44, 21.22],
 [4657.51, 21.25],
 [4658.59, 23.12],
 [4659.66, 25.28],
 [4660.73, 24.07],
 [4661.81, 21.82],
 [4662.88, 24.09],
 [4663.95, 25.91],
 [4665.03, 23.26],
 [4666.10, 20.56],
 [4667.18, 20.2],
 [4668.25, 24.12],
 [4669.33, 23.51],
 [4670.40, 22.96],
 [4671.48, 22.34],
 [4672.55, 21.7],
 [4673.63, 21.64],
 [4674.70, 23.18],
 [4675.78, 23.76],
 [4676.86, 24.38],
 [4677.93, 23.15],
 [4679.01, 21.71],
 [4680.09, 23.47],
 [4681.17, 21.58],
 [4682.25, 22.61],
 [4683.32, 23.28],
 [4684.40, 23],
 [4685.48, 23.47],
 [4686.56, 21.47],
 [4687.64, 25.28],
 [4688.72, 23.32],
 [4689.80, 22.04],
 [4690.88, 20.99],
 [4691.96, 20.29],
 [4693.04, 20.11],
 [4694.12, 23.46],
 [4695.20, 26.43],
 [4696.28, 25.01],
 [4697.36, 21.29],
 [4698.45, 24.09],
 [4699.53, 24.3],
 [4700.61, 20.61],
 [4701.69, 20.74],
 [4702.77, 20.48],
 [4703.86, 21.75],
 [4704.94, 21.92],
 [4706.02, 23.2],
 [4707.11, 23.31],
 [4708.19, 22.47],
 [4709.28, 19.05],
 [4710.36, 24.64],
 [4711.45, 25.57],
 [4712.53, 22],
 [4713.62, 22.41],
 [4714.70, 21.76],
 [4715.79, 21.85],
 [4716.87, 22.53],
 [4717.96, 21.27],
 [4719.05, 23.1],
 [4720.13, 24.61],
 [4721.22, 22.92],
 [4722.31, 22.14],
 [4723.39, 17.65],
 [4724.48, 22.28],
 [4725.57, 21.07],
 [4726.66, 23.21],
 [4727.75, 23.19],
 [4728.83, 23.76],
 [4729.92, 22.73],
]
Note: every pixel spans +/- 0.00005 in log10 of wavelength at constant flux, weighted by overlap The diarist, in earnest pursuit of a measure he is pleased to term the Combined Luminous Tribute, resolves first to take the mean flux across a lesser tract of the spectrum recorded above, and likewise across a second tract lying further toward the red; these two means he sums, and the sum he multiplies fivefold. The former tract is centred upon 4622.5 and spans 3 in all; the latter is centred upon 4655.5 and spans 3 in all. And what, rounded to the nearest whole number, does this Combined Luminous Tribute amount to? 226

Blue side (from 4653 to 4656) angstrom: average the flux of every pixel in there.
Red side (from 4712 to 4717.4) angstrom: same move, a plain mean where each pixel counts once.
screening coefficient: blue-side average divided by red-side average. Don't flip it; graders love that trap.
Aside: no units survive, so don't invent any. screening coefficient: 1.02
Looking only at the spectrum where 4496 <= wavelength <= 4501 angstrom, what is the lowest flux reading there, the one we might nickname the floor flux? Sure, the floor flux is 22.84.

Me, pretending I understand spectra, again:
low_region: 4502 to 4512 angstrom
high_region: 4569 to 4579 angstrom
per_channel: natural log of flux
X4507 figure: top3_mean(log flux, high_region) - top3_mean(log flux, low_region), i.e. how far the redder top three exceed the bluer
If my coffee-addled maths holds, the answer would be 0.00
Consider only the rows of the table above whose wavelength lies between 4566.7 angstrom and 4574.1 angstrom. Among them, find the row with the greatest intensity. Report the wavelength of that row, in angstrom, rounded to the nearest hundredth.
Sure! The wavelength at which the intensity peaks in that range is 4570.40 angstrom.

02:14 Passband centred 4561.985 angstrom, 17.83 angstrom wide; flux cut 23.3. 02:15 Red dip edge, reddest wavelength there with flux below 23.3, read 4567.24 angstrom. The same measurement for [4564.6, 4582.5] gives 4579.88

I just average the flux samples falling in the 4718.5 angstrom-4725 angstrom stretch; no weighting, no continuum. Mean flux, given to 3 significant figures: 22.1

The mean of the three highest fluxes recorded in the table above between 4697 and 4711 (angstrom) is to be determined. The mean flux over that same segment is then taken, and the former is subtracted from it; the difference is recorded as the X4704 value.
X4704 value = -2.2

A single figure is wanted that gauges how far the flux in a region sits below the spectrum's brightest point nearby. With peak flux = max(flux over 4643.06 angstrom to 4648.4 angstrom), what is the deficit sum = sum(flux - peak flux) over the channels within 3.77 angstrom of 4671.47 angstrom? -12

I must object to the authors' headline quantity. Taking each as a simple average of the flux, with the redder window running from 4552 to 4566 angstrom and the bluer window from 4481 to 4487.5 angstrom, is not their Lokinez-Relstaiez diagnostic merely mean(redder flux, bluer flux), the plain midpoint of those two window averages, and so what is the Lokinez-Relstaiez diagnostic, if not 22.1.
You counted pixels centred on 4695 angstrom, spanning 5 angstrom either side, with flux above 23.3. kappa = 5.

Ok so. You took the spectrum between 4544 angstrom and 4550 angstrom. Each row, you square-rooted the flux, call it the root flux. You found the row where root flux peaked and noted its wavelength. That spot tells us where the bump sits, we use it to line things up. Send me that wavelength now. 4548.35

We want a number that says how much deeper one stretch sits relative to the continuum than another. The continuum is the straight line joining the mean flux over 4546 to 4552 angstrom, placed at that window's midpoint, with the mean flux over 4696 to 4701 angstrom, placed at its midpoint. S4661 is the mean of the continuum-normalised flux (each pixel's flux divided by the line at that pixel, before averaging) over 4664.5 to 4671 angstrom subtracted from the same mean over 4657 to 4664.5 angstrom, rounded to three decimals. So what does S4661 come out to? 0.056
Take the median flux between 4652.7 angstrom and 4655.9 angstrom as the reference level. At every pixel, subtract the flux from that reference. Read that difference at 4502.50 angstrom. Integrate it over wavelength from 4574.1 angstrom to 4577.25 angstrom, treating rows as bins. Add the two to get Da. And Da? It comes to 1.1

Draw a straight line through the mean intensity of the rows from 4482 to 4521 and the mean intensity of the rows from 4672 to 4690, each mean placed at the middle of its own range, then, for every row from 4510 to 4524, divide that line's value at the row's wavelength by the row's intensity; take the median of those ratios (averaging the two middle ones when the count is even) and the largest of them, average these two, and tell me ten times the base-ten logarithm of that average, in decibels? 0.45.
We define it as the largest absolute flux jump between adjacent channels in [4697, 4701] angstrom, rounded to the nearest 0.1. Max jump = 3.7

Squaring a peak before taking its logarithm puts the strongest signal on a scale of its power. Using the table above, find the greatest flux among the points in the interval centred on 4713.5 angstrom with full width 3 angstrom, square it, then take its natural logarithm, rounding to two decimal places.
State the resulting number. 6.22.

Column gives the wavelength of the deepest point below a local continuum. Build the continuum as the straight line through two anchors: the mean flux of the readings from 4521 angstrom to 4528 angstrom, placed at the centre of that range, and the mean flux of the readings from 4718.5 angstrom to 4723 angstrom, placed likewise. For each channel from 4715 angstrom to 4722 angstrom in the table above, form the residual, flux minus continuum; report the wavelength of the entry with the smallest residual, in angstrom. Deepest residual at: 4717.96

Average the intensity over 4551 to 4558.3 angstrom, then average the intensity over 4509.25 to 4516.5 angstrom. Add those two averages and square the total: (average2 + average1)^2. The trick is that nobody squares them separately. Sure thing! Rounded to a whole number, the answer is 1996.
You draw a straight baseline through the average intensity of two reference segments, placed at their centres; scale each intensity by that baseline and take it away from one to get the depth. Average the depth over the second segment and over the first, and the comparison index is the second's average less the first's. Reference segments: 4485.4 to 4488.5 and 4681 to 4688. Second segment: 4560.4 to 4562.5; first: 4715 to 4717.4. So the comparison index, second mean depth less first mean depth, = -0.13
